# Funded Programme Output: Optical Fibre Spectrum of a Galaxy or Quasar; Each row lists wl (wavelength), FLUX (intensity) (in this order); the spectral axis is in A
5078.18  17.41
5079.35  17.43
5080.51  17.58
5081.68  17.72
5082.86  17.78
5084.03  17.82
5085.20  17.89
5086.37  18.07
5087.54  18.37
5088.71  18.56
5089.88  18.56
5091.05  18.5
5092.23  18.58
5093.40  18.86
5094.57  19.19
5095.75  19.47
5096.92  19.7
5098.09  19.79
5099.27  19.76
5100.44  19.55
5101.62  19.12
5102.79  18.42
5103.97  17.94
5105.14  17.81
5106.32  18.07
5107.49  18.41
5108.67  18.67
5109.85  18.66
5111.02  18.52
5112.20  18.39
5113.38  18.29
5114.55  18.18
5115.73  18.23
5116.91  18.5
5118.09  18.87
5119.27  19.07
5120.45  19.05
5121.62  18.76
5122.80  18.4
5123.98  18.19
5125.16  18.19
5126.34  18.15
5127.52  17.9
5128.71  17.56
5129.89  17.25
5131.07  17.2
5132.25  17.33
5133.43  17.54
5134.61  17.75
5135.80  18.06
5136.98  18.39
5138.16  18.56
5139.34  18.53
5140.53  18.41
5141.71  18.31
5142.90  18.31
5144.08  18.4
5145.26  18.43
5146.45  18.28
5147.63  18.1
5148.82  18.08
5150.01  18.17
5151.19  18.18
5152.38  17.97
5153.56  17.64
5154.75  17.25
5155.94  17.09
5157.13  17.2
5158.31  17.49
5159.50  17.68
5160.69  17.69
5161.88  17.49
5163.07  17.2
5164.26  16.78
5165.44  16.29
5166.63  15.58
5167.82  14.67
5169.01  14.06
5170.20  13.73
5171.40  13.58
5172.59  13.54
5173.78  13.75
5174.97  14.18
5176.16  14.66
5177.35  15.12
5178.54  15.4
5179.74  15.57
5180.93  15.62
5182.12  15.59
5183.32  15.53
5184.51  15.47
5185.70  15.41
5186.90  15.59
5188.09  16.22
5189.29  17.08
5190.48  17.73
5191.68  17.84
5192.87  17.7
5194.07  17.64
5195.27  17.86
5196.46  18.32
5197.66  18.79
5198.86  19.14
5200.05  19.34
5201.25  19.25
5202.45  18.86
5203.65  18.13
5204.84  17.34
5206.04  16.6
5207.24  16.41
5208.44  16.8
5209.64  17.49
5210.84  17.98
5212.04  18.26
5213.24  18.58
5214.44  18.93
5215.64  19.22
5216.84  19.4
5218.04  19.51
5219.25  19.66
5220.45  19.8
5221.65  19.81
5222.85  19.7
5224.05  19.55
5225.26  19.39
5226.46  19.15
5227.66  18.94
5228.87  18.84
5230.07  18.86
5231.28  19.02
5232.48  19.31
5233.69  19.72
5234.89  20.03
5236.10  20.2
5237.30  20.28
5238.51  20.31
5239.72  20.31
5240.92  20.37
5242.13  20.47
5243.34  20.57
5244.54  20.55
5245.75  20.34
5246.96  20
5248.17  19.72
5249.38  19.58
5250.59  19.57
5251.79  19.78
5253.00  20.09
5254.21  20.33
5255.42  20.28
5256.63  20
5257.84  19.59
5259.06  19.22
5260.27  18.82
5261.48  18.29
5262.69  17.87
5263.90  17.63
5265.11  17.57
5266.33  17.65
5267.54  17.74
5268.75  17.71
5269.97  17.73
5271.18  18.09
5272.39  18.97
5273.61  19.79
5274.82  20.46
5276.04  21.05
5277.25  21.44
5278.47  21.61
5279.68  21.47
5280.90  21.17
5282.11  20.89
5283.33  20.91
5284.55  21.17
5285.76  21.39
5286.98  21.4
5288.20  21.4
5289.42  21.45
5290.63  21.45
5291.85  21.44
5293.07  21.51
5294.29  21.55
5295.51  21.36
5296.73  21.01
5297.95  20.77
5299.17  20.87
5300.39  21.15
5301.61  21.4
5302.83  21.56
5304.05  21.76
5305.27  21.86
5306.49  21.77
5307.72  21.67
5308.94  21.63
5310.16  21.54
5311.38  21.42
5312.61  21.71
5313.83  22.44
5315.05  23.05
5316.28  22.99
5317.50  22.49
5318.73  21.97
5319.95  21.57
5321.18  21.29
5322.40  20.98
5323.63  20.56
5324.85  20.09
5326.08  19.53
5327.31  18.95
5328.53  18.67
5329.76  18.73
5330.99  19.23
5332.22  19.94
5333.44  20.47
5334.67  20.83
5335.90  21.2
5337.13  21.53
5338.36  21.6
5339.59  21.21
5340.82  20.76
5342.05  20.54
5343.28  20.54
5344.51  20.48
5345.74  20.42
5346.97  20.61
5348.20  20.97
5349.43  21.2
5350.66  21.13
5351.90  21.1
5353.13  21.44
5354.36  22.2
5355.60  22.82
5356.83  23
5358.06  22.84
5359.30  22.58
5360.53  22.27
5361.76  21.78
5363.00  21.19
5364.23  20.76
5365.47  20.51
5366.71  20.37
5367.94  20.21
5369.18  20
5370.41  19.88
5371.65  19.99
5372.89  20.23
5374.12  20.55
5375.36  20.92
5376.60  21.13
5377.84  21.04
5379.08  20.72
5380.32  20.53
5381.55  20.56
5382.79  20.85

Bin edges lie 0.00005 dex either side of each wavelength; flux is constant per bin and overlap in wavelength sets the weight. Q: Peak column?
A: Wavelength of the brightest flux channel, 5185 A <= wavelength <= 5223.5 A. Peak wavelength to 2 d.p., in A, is 5221.65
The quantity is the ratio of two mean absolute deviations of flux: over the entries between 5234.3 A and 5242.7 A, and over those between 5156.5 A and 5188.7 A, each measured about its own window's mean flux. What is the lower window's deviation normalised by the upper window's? 11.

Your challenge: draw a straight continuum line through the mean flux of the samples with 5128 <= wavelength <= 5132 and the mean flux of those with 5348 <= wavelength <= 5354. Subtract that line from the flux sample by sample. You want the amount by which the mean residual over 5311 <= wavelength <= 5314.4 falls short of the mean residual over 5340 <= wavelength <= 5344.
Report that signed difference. -1.8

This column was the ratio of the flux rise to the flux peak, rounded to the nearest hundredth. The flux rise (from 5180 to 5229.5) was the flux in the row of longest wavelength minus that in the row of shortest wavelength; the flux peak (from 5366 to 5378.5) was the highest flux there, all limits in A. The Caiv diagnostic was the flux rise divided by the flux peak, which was 0.15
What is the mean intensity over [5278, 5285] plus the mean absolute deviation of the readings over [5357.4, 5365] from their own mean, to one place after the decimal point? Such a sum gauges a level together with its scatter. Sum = 21.9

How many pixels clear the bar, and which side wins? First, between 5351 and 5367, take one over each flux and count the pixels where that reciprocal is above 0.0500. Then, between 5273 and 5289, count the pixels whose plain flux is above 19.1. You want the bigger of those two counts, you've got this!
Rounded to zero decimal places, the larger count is 13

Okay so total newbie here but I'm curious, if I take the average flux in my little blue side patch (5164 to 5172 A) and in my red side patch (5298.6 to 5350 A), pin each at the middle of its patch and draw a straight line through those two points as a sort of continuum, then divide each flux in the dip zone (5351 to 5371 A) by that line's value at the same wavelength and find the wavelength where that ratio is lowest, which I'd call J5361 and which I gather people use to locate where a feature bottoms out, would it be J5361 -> 5370.41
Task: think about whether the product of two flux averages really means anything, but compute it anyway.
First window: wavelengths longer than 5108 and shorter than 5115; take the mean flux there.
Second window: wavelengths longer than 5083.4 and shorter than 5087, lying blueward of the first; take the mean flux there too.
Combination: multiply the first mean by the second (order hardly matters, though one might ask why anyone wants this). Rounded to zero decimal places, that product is 331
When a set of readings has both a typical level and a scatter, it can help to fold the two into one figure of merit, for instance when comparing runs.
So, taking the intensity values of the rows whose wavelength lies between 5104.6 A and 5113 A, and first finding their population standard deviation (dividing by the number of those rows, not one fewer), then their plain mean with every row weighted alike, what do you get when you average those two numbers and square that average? 87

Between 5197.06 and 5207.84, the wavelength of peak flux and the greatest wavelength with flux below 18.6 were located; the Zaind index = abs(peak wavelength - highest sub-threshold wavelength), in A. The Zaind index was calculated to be 7.2 A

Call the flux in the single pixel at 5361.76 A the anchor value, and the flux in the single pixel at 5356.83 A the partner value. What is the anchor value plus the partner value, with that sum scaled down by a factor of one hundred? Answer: 0.45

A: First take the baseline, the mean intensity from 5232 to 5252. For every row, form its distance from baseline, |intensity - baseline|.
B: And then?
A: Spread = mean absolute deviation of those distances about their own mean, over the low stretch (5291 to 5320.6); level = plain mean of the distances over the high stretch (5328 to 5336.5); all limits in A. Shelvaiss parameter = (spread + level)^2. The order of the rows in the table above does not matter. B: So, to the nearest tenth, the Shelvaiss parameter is 1.6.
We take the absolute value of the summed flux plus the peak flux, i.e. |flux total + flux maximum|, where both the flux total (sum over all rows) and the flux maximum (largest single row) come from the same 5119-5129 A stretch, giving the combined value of 184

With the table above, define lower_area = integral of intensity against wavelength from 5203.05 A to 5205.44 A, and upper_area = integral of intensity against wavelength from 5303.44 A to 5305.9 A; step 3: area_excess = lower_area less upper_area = -11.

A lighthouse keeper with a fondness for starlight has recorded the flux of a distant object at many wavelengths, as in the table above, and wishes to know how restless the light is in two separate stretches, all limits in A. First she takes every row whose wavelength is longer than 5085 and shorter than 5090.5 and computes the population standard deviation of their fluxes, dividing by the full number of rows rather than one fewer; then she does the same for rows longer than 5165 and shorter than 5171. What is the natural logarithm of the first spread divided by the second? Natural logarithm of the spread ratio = -1.3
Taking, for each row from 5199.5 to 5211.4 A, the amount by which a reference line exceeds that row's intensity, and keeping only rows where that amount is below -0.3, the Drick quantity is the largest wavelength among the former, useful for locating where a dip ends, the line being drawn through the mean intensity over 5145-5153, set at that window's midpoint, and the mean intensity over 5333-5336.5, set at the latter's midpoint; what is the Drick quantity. 5201.25 A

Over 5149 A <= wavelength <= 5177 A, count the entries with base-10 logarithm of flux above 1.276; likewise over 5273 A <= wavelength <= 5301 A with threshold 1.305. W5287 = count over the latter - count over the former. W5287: 22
